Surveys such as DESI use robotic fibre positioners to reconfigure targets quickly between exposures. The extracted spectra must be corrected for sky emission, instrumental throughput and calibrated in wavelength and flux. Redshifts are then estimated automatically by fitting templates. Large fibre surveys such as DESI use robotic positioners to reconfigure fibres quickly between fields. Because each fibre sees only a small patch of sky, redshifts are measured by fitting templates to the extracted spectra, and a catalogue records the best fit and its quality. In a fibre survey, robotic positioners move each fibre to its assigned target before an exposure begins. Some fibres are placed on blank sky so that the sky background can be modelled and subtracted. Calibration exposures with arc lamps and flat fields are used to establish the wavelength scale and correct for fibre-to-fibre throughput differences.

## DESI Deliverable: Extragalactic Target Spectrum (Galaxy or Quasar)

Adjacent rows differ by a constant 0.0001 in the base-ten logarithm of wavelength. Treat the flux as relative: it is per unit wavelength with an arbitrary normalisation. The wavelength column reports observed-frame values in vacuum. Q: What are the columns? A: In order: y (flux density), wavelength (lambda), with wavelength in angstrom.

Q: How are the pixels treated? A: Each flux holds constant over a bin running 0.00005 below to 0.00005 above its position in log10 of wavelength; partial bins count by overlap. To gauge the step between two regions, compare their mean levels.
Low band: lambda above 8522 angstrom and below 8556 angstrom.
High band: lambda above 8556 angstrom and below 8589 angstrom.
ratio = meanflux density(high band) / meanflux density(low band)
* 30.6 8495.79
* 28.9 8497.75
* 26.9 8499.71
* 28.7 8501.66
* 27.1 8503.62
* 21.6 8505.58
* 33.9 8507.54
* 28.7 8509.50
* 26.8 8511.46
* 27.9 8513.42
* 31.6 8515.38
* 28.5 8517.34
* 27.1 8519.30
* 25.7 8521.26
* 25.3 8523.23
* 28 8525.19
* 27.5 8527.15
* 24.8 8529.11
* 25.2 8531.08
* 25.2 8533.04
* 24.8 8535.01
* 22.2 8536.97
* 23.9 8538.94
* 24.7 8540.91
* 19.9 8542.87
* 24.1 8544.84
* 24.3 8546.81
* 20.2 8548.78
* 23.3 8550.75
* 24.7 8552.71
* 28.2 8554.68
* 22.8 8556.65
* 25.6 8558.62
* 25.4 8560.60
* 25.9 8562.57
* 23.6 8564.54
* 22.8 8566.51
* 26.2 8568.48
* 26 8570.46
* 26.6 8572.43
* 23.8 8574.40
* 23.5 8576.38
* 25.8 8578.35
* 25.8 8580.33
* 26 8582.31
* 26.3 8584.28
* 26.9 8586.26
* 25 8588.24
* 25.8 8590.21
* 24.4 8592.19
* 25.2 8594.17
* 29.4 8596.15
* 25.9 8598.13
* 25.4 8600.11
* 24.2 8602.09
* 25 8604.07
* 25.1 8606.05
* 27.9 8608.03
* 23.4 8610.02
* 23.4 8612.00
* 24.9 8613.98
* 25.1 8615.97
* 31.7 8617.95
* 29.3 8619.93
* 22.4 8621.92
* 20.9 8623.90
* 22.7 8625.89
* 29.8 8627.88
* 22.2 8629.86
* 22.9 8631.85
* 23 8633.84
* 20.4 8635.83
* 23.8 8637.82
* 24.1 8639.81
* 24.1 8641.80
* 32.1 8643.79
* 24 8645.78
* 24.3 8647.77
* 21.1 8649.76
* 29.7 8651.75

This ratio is 1.03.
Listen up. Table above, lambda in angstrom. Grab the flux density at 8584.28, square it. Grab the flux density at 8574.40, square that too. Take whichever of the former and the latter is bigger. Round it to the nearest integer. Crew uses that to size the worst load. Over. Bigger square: 692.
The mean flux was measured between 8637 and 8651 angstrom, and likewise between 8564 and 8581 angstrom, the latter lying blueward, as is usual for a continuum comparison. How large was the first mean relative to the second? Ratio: 1.00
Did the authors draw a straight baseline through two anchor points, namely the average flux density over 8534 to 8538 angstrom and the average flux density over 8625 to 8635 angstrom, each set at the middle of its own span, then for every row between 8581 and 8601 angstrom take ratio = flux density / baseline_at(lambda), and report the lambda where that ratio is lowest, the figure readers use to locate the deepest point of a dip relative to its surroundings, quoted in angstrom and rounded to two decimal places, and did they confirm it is 8592.19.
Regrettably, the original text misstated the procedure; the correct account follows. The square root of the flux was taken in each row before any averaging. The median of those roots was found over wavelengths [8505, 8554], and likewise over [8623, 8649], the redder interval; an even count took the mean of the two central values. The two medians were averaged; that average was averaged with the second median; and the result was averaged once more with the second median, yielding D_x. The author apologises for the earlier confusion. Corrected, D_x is 4.90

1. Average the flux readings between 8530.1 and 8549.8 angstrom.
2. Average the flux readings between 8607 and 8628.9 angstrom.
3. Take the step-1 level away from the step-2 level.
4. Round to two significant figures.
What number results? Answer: 2.1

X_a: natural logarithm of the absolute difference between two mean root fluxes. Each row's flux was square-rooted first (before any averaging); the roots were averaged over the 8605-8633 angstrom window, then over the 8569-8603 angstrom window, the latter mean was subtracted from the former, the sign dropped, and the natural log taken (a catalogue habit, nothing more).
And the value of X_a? -2.8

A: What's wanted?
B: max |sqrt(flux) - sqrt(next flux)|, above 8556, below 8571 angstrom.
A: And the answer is 0.34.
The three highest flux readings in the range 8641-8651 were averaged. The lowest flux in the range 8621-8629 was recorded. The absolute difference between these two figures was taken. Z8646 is 5.9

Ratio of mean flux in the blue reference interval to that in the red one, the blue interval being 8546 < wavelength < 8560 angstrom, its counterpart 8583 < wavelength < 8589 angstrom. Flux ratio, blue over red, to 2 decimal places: 0.93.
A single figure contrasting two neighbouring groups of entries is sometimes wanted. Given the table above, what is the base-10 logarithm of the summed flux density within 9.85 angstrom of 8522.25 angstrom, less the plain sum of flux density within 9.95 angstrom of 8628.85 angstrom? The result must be -235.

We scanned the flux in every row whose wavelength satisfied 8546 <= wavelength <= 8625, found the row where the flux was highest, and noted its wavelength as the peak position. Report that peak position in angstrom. 8617.95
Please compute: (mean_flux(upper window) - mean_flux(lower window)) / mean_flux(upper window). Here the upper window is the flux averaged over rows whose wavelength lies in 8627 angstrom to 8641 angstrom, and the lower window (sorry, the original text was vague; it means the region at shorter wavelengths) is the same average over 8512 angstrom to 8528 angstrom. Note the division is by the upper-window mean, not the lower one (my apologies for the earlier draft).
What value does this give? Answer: -0.17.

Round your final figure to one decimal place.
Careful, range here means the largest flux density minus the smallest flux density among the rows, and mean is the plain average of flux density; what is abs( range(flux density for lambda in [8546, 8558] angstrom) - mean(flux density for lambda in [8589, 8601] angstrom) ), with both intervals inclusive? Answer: 18.0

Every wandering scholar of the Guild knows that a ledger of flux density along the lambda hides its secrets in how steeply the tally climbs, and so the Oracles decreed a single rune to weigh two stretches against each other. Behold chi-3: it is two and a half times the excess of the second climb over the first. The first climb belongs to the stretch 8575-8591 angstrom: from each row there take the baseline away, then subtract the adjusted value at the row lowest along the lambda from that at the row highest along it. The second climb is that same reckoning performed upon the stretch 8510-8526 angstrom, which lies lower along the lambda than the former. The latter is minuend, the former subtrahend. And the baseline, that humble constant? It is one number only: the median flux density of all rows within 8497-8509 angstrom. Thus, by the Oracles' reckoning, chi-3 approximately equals -3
